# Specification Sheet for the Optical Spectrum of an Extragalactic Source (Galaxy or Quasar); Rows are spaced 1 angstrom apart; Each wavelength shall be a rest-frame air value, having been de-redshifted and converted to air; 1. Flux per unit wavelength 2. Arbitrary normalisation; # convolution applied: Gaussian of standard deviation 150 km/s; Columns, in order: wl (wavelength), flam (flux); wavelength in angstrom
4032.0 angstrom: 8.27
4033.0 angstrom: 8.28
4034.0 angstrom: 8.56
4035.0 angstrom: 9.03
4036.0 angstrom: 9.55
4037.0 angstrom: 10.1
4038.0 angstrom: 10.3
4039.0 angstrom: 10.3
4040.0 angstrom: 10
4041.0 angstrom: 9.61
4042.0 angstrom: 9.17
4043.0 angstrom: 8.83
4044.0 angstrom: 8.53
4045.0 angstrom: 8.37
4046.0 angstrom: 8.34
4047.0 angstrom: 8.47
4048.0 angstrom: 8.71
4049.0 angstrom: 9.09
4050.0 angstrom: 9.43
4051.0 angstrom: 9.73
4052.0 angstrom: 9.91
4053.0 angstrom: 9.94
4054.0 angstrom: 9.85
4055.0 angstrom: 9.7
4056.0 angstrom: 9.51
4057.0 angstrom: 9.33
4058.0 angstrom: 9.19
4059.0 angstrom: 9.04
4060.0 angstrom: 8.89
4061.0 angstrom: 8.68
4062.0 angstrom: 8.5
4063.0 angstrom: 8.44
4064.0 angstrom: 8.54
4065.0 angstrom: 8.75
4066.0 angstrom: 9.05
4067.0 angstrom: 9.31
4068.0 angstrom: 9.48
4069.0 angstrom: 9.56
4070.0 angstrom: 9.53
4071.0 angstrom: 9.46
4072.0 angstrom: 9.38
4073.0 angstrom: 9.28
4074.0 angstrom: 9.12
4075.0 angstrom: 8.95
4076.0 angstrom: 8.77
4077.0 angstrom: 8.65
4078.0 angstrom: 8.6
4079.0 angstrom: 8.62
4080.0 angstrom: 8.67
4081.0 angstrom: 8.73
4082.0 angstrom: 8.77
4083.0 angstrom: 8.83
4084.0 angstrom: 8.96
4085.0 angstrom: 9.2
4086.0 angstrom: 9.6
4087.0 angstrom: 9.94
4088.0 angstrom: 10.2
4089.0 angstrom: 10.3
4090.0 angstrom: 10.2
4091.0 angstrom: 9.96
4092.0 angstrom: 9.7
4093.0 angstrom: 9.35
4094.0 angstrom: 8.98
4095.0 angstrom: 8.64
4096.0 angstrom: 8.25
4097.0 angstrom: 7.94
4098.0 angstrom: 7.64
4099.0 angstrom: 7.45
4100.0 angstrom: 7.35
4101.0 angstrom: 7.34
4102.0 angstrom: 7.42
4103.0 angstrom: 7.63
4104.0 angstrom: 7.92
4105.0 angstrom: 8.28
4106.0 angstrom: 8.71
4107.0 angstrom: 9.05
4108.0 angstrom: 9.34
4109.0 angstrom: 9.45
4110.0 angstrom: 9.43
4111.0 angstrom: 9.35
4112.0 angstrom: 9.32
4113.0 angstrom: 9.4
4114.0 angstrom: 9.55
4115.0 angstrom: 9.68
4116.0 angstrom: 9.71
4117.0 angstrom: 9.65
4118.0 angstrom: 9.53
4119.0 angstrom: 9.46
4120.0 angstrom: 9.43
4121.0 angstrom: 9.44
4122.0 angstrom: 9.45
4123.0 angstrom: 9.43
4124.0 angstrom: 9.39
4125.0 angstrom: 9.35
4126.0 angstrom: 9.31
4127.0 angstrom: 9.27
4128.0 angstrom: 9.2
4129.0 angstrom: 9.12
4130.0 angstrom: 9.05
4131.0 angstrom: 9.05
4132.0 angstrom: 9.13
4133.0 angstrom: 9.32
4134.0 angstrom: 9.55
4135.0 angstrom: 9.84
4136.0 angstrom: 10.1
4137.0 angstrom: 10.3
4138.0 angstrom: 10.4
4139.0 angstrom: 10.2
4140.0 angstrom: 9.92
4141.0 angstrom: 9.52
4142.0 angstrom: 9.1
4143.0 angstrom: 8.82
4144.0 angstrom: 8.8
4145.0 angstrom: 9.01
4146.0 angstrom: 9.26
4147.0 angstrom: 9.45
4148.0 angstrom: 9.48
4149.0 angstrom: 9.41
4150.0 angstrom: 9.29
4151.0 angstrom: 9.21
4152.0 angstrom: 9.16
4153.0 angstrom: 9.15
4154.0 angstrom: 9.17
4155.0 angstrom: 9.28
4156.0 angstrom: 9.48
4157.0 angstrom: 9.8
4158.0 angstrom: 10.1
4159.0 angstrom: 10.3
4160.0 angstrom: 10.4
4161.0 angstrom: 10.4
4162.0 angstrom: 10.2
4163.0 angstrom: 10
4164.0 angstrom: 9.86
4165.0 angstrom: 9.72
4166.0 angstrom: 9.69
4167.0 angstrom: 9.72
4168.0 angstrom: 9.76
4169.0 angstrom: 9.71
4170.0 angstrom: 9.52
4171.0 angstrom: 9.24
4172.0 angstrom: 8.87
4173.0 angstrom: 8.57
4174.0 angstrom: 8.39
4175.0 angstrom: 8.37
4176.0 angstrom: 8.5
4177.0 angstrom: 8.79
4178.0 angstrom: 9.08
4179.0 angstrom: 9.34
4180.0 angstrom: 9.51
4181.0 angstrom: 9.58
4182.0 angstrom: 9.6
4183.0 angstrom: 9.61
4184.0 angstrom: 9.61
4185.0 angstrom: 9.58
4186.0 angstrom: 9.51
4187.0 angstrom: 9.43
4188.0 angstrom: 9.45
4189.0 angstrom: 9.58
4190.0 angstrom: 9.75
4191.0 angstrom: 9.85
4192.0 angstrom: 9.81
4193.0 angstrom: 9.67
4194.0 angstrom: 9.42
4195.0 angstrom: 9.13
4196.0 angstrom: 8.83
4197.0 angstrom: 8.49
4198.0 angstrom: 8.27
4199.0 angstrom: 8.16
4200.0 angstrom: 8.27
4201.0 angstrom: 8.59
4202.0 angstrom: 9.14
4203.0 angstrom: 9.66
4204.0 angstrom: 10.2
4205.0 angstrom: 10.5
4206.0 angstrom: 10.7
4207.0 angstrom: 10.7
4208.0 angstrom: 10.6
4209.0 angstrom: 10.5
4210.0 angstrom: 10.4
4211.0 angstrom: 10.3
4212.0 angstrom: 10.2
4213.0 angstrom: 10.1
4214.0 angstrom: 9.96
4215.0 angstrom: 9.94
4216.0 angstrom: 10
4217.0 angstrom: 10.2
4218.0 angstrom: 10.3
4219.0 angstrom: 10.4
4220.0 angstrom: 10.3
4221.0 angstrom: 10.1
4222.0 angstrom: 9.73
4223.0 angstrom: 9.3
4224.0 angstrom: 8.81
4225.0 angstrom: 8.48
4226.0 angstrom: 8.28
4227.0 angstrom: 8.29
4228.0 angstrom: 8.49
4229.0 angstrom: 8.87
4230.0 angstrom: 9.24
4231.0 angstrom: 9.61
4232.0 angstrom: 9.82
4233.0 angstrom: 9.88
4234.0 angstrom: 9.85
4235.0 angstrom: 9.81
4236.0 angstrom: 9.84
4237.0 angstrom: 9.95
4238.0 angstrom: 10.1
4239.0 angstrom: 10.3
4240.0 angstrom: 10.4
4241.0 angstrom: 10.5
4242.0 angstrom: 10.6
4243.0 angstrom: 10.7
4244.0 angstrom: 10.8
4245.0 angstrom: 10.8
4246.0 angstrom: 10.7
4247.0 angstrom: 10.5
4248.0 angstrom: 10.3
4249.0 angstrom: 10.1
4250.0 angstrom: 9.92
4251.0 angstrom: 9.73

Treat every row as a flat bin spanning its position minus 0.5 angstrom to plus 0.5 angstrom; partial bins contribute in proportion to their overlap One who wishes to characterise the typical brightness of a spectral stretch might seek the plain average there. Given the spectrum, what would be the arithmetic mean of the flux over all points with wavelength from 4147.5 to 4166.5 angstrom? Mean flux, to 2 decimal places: 9.69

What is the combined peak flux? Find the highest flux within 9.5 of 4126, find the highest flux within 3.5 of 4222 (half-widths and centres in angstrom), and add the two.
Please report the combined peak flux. 20.24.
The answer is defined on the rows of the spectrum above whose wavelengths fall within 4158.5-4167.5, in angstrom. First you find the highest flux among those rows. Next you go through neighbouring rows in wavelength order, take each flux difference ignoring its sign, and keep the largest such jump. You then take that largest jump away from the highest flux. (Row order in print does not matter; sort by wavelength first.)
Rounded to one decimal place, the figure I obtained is 10.2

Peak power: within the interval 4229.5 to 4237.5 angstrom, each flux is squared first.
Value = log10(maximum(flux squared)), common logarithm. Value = 2.00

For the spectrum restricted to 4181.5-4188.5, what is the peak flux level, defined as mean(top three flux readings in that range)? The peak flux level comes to 9.6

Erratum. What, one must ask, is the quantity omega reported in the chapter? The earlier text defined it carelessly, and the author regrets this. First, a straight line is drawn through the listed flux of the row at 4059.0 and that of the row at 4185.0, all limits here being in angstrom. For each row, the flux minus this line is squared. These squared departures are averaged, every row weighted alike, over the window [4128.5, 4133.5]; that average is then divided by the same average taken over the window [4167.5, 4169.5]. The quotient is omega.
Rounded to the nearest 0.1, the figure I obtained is 1.1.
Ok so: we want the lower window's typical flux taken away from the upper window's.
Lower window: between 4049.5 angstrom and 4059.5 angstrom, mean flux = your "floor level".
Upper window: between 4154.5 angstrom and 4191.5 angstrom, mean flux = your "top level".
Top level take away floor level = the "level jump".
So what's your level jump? 0.0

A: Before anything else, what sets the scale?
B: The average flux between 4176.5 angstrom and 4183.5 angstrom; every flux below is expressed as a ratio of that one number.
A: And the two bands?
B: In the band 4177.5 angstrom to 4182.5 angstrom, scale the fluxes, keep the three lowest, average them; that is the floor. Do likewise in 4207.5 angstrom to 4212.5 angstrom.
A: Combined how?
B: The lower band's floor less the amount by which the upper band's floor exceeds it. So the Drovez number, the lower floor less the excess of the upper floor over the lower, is 0.9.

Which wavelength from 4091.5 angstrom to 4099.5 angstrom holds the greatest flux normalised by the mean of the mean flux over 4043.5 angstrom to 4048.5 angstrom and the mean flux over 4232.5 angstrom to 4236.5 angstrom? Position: 4092.0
